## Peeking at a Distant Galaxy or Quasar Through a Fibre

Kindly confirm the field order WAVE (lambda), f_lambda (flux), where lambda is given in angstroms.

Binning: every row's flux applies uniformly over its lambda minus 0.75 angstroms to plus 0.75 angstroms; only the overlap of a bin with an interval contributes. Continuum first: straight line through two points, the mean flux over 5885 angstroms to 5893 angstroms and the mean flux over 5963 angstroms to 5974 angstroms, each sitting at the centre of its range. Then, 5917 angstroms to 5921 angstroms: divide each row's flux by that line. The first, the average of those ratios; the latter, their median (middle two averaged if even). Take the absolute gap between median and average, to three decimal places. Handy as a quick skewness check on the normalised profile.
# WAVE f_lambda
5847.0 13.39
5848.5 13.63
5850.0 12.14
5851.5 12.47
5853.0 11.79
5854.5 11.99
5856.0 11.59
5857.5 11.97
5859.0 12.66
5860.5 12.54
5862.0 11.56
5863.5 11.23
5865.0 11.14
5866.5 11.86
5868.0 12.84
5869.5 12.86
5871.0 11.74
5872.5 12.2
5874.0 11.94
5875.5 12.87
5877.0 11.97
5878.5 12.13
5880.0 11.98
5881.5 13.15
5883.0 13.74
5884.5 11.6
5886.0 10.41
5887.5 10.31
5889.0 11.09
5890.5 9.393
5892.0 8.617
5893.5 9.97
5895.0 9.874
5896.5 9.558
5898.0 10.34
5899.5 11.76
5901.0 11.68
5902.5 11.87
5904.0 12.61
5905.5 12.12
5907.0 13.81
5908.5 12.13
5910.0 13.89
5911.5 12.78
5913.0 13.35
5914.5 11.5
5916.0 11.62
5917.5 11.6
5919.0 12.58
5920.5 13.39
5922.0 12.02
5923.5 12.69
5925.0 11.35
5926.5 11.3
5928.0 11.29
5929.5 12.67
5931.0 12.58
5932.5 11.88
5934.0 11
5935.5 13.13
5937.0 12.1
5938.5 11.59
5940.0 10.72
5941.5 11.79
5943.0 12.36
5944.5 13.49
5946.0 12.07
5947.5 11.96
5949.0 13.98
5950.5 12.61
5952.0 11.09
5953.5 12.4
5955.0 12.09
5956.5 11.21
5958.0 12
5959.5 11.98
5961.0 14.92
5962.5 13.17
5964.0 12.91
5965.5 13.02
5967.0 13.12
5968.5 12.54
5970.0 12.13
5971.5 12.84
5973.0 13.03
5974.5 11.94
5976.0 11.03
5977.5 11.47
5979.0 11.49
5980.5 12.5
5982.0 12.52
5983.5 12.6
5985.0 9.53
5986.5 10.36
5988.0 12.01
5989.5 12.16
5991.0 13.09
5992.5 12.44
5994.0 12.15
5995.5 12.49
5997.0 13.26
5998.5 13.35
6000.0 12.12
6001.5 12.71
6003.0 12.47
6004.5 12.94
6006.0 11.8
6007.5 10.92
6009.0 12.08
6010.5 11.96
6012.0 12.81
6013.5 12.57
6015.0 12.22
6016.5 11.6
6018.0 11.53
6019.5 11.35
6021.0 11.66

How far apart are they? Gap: 0.005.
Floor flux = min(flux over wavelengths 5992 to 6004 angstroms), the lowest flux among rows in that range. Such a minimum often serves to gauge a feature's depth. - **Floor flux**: 12.12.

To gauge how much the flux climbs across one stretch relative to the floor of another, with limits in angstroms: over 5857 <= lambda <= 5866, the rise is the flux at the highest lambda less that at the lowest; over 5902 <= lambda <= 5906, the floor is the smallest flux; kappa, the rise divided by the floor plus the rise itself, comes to -0.9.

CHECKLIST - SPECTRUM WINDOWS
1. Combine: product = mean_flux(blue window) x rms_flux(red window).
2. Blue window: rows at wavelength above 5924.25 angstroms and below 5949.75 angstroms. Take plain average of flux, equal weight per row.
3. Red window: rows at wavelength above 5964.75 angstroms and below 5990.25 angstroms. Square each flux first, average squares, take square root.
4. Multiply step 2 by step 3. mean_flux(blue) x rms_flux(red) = 146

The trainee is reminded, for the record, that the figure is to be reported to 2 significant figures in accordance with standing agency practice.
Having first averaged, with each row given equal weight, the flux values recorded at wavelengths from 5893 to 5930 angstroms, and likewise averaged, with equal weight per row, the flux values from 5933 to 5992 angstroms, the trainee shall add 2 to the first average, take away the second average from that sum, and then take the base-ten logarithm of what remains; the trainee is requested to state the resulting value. 0.23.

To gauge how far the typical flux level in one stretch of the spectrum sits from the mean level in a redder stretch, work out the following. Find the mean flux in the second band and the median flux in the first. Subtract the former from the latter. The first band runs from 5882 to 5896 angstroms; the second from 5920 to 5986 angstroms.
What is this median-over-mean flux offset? -1.9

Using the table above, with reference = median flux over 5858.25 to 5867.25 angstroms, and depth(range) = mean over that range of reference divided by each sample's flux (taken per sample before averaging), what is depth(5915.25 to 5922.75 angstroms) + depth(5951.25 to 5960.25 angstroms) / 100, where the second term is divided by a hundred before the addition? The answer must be 0.97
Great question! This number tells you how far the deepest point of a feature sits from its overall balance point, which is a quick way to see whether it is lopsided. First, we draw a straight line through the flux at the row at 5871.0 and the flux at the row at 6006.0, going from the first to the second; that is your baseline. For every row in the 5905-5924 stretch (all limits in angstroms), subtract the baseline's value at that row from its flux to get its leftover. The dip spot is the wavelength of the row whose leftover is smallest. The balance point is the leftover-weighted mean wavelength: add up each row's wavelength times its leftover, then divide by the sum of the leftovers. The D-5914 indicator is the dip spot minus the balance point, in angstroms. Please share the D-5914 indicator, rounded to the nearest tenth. 1.2 angstroms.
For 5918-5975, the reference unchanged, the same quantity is -12.9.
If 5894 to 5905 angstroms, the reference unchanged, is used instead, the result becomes 1.6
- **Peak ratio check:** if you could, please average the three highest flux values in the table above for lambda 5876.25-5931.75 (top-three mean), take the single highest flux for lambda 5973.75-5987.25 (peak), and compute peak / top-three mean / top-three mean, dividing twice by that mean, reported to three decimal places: 0.066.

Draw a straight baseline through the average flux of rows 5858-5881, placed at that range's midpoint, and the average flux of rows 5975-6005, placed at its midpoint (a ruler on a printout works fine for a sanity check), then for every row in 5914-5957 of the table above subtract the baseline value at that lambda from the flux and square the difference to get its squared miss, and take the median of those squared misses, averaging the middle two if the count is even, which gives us 0.28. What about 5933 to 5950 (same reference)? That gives 0.28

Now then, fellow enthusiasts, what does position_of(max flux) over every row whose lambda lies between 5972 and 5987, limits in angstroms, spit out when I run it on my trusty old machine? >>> 5973.0 angstroms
